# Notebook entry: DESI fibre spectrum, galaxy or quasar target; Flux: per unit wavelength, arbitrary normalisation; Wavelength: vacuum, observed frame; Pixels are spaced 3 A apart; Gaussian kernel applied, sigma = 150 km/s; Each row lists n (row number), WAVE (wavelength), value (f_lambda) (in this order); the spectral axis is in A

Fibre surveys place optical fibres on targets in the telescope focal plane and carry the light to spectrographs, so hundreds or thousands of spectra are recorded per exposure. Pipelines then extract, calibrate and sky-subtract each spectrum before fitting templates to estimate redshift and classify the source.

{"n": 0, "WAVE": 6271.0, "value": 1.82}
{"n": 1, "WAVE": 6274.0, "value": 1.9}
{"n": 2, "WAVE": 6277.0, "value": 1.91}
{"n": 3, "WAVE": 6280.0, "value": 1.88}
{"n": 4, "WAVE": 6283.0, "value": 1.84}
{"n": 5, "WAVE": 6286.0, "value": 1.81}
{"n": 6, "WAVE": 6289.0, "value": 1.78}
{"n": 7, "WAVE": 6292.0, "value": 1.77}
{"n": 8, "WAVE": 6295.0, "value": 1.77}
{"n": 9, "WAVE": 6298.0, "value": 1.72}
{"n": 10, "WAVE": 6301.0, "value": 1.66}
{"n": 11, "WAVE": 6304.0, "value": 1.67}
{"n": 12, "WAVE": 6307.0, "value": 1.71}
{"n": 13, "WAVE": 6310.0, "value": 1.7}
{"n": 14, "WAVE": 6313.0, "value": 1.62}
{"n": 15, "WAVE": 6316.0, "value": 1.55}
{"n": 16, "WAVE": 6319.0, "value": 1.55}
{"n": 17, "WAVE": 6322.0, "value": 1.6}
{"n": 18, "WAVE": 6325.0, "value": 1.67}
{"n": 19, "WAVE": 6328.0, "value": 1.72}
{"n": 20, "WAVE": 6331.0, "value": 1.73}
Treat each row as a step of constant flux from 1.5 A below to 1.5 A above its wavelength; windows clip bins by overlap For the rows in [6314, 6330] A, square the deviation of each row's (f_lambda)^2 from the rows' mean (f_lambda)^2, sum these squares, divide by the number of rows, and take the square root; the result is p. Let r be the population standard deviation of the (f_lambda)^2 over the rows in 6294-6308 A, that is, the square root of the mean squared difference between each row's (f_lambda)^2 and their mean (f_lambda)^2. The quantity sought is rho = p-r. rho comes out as 0.08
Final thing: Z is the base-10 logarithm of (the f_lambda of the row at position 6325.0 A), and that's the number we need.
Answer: 0.223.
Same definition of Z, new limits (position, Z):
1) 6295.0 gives 0.248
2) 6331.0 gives 0.238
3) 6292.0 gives 0.248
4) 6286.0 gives 0.258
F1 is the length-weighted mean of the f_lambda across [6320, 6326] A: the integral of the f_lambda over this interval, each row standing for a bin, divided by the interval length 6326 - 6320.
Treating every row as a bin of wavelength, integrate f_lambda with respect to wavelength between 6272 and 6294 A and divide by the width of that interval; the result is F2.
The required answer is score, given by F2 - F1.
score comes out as 0.214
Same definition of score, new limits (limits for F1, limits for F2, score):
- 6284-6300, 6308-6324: -0.159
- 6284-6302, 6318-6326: -0.150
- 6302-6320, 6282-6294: 0.161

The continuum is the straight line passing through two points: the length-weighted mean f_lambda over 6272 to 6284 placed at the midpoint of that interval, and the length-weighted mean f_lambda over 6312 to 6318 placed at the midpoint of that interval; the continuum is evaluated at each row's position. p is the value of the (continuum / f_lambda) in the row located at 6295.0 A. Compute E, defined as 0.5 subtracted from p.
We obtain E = 0.485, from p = 0.98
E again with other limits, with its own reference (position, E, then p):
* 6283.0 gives 0.500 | 1.00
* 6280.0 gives 0.492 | 0.99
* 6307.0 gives 0.462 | 0.96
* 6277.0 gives 0.489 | 0.99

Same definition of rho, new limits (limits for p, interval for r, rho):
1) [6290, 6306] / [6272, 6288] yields 0.02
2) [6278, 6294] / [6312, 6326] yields 0.00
